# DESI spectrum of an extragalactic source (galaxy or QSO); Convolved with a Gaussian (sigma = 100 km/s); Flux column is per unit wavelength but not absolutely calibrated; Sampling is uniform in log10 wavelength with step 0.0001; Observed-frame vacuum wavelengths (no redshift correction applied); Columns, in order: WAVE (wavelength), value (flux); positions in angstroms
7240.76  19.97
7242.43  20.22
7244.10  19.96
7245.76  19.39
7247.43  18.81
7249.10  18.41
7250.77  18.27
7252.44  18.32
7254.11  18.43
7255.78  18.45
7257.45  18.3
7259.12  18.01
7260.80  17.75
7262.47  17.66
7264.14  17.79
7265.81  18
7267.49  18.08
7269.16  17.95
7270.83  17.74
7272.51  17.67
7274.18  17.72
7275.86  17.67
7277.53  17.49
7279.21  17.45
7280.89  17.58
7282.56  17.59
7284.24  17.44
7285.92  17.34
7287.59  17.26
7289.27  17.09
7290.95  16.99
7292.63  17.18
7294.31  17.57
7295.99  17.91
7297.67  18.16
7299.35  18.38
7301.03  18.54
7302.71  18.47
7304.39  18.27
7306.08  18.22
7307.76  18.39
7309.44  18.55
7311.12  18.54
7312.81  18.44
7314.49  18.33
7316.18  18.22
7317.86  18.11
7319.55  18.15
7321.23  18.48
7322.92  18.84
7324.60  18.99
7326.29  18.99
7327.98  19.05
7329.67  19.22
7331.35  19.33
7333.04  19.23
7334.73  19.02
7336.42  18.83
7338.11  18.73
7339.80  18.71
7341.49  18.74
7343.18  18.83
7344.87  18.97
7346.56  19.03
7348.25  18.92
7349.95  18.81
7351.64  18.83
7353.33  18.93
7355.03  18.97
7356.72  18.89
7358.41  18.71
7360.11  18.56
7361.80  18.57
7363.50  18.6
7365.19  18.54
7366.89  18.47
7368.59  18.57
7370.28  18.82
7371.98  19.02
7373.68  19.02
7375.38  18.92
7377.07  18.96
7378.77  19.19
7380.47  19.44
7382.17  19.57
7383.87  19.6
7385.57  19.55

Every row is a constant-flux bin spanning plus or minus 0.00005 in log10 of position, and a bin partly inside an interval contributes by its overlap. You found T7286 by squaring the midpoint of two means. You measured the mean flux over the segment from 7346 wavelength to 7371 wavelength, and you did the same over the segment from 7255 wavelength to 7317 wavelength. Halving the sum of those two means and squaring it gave 336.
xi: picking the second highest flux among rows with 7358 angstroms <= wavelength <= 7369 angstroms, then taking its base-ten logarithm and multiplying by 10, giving 12.70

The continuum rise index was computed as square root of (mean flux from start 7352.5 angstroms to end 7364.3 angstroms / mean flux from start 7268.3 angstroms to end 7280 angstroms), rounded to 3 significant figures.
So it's 1.03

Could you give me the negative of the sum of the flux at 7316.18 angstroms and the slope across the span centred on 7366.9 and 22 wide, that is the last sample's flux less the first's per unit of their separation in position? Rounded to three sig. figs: -18.2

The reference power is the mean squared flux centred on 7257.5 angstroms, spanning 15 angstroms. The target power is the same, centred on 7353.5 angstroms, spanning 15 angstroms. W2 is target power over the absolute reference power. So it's 1.08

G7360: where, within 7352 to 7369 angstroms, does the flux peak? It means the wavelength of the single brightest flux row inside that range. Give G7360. 7355.03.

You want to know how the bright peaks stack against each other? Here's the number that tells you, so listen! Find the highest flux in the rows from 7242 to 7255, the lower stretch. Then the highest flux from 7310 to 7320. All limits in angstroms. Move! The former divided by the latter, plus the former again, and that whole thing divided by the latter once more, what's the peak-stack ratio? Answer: 1.15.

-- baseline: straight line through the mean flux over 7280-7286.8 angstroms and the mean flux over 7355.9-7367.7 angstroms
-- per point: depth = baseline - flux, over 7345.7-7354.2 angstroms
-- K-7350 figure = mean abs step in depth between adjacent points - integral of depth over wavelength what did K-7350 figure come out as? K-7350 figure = 3.9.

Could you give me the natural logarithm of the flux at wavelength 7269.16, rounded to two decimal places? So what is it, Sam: 2.89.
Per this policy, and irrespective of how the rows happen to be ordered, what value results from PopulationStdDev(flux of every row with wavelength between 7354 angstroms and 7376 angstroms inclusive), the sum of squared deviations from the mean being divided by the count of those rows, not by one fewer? 0.20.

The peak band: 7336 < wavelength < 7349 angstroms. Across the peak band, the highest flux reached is 19.03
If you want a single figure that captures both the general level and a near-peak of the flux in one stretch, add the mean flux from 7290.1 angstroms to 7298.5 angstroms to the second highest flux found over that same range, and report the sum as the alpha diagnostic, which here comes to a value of 35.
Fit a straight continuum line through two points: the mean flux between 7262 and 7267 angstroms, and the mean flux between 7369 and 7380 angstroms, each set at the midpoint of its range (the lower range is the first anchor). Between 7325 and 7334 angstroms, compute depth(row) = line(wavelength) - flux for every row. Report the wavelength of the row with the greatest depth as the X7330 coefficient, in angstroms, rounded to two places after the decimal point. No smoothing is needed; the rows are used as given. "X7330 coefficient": 7326.29 angstroms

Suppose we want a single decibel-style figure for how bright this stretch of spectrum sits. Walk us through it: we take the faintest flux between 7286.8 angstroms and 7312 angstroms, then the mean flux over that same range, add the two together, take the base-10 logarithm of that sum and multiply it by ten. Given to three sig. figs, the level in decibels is 15.4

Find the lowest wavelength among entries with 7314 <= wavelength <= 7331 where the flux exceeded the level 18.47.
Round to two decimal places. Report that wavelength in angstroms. 7321.23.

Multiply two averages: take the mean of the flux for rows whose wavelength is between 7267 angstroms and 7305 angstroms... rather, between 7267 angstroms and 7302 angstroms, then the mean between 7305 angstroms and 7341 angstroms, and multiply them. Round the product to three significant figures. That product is 330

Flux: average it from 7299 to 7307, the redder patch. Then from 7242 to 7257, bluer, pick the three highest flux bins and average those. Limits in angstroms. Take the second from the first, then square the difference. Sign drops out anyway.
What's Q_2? 2.2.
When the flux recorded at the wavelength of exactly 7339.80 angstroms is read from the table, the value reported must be 18.71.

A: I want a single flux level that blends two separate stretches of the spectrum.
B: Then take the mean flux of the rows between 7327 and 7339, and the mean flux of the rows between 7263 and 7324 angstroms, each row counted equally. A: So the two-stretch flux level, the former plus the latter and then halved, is 18.5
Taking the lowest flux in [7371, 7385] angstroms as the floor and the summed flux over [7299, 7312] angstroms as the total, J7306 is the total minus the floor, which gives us 128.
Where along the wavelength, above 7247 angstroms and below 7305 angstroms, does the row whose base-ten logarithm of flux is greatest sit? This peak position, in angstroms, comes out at 7247.43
